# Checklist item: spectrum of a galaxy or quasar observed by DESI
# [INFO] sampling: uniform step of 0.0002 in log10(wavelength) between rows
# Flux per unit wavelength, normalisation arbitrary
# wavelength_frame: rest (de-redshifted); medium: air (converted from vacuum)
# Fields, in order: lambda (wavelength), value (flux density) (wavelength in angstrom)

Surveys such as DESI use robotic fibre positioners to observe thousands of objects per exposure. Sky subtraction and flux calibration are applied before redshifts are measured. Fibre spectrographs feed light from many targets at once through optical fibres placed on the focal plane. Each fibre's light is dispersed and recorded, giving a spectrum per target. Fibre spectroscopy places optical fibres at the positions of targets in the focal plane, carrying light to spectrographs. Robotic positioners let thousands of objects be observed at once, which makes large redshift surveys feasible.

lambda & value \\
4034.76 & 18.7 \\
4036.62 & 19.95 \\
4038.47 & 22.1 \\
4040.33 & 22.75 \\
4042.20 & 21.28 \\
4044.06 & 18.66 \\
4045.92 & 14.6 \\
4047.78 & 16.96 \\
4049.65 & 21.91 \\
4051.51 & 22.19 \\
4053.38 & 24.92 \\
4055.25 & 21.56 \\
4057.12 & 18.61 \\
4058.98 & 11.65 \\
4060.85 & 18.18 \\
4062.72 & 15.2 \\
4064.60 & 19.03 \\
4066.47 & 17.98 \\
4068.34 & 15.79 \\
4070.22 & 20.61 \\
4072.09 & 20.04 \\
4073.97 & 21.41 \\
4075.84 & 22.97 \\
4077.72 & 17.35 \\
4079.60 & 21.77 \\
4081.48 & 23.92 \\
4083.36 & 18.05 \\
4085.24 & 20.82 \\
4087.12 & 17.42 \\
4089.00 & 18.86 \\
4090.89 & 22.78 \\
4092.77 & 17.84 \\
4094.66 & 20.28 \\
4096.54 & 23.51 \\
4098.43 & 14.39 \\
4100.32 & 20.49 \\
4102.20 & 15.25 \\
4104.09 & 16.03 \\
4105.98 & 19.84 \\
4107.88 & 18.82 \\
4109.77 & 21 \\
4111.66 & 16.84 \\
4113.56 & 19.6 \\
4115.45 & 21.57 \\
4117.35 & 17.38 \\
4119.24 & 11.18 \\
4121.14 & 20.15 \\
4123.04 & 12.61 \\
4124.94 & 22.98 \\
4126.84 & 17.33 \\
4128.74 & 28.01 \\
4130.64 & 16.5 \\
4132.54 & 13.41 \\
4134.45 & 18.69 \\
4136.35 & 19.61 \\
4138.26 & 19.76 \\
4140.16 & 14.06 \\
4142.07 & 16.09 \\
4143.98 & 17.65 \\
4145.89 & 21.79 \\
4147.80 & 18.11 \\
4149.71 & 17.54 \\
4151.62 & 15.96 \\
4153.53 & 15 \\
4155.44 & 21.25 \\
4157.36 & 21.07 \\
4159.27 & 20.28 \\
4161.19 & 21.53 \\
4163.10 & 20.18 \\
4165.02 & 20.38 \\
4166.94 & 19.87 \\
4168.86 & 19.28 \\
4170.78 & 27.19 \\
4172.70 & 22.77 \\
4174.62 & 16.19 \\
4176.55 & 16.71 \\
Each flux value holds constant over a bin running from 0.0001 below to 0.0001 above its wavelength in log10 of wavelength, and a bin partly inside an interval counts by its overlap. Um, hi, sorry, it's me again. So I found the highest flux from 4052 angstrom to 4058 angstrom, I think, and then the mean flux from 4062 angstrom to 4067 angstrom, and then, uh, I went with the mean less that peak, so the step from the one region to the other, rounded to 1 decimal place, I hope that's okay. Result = -7.5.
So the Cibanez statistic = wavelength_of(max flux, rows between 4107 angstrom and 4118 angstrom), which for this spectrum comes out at 4115.45 angstrom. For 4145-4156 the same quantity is 4145.89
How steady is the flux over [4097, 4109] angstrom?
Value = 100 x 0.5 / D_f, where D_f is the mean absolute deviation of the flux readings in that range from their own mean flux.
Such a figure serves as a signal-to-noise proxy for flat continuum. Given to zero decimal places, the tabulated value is 22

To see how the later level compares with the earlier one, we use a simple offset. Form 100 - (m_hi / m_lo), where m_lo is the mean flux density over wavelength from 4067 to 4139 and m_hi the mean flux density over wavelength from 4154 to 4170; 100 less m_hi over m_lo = 98.9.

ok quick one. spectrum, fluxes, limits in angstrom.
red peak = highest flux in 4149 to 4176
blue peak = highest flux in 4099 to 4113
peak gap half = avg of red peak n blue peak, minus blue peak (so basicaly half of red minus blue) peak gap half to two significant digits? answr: 3.1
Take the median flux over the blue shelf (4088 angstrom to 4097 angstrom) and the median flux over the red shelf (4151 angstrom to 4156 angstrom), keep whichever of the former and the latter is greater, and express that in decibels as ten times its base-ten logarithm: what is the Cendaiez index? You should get 13.1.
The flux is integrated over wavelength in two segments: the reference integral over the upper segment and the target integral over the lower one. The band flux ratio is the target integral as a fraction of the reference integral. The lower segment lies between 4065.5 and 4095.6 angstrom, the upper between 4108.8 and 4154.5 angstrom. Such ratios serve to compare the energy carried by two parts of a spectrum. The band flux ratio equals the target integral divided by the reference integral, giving 0.73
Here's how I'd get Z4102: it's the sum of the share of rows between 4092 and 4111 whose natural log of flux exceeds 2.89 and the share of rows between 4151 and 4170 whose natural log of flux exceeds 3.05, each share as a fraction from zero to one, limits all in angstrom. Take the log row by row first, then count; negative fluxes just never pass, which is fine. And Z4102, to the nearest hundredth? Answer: 0.80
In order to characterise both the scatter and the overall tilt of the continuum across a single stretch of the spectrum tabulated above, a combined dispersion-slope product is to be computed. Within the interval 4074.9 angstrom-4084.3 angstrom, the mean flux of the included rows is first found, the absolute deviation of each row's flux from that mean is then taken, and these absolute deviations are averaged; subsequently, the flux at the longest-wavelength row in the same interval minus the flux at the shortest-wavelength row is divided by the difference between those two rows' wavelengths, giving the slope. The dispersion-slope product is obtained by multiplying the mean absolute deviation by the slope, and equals -1.6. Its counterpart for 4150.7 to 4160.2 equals 1.5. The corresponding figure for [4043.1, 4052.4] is 1.2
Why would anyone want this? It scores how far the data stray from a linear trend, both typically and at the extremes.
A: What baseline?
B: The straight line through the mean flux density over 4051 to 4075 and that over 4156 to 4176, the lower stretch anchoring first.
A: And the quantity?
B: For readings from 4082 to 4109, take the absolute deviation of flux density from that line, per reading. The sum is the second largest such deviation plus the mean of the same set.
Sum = 6.6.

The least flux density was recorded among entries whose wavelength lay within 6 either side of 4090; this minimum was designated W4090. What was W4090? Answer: 17.42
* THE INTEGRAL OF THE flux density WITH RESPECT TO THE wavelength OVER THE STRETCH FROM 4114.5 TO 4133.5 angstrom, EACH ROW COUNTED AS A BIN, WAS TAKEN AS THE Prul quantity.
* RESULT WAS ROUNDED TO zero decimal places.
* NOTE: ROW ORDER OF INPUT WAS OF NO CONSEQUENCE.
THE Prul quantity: 344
